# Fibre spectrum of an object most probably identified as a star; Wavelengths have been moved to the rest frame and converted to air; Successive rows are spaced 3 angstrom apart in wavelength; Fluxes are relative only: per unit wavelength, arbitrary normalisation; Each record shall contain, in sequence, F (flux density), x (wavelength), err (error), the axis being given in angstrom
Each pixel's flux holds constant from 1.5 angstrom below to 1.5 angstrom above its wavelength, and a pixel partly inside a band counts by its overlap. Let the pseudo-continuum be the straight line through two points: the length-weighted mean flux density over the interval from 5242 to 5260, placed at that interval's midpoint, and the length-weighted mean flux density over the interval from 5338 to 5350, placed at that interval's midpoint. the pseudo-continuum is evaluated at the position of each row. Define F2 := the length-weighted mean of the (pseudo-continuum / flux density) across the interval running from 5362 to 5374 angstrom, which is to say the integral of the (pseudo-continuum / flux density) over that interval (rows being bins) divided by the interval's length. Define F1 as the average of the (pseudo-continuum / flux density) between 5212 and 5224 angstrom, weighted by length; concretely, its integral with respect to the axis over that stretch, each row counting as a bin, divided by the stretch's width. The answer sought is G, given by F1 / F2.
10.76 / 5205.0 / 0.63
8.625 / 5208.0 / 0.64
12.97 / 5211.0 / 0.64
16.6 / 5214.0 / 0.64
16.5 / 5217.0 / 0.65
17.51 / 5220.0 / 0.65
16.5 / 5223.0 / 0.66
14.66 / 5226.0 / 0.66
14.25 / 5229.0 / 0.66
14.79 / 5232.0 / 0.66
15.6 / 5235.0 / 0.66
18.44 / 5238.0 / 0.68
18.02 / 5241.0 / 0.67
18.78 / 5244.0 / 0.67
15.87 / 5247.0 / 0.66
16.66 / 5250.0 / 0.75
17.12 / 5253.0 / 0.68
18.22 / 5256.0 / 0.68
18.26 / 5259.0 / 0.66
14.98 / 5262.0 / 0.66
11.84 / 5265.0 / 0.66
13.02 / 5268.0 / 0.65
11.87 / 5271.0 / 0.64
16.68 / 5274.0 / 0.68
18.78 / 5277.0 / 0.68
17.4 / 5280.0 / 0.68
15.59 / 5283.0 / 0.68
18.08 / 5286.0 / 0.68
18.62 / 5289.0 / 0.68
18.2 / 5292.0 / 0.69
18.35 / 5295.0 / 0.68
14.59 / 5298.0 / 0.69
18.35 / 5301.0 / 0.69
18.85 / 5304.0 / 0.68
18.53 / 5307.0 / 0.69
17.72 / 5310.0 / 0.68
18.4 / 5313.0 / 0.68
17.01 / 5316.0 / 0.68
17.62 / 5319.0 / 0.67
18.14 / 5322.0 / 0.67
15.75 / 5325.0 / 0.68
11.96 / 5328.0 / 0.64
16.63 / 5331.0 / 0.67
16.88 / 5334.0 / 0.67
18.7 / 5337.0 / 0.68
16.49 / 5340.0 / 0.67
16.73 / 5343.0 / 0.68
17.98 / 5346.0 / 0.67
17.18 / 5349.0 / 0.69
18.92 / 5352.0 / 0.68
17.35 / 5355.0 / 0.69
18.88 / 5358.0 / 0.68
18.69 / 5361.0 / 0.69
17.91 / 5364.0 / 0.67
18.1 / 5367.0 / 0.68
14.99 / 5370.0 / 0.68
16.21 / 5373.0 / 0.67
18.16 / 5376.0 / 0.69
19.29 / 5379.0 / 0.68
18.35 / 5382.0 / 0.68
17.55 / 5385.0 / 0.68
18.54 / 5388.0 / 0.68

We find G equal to 1.04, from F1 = 1.06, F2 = 1.02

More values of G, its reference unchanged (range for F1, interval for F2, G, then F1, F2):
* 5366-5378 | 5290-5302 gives 1.01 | 1.02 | 1.01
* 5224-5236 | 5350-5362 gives 1.27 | 1.18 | 0.93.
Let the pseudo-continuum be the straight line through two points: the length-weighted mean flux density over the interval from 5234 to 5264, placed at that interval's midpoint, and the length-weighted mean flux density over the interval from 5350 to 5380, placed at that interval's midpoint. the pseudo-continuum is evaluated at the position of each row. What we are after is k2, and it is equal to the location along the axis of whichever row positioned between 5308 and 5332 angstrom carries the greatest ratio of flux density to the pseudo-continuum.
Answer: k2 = 5313.0 angstrom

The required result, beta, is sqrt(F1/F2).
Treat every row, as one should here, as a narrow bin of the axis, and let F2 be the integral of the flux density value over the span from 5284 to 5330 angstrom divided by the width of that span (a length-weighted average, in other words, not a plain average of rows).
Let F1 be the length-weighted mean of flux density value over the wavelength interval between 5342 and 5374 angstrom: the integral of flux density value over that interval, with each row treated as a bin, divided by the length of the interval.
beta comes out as 1.01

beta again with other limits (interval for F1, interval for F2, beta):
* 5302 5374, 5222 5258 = 1.02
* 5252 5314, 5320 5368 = 0.99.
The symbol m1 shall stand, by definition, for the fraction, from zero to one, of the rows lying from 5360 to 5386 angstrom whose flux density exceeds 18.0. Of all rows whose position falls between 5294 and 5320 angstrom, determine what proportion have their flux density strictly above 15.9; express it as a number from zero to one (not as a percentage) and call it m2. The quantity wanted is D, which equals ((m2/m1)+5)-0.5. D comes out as 6.1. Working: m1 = 0.56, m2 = 0.89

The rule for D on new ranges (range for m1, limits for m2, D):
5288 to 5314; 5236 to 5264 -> 5.5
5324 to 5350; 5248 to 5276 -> 9.5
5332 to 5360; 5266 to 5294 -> 6.5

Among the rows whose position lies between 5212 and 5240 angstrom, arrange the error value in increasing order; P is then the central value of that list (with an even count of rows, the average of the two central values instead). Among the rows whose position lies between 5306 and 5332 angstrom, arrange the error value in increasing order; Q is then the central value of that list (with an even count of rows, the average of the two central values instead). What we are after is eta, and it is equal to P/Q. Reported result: 0.97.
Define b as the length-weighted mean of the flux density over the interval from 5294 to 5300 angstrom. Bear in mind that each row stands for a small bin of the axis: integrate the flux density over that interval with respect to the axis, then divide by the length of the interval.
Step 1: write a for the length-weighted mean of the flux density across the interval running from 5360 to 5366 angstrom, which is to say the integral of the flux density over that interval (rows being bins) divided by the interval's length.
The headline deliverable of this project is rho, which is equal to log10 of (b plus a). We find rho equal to 1.54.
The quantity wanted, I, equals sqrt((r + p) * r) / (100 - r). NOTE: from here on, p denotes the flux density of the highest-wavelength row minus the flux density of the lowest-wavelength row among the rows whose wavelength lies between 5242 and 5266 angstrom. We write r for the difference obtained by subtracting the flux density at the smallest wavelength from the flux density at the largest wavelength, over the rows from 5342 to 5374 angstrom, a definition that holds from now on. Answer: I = 0.020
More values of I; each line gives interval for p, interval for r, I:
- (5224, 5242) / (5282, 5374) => 0.016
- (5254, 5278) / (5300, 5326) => 0.022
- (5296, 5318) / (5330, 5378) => 0.025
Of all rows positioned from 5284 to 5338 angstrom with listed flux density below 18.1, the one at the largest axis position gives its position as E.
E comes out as 5334.0 angstrom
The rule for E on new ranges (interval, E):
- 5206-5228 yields 5226.0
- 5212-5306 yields 5298.0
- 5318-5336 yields 5334.0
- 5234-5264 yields 5262.0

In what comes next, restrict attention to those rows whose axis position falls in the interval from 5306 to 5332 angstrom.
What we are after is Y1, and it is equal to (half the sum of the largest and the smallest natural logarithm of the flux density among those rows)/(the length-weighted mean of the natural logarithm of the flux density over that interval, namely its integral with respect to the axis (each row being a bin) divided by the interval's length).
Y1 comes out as 0.959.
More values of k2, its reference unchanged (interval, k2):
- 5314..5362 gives 5352.0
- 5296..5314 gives 5304.0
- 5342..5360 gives 5352.0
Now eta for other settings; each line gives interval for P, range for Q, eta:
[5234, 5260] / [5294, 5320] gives 0.99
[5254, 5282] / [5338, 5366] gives 0.97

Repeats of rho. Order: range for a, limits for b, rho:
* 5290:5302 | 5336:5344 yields 1.54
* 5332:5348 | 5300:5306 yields 1.56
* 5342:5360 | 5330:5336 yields 1.54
